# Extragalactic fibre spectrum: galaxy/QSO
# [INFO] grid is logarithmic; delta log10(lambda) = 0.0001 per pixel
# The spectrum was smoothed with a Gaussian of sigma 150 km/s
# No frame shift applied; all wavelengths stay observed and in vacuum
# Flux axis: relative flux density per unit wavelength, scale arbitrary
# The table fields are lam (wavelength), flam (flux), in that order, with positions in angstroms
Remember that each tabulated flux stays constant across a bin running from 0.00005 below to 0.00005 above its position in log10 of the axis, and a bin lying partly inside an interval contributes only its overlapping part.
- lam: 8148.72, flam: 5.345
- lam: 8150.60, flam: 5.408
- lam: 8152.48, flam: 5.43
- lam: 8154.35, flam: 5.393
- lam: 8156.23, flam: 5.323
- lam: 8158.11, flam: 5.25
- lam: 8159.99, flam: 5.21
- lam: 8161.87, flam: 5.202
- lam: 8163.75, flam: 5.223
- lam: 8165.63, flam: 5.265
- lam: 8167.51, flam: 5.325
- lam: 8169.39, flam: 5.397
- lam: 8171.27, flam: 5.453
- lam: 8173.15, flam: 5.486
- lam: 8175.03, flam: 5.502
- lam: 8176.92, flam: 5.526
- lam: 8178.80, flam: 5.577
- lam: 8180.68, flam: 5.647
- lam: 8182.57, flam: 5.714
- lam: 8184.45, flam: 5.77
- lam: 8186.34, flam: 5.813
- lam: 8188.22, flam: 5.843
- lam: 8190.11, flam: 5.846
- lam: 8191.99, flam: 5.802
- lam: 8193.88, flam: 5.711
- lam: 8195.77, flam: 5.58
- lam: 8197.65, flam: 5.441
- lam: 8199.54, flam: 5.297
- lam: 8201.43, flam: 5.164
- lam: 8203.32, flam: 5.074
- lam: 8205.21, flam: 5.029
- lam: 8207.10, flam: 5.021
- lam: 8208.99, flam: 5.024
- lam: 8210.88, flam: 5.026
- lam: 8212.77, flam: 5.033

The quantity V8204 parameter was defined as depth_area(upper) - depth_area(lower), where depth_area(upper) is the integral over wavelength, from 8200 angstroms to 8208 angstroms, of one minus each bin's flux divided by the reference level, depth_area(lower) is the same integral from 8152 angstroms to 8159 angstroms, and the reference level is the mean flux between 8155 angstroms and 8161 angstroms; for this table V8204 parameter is 0.4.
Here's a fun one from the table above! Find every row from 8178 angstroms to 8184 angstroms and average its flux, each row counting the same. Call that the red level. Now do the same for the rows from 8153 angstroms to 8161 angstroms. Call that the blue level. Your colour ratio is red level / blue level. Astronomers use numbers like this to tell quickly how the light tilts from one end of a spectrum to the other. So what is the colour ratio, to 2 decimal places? 1.07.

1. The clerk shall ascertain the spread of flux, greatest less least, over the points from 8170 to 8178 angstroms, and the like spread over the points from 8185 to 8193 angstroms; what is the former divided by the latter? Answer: 1.7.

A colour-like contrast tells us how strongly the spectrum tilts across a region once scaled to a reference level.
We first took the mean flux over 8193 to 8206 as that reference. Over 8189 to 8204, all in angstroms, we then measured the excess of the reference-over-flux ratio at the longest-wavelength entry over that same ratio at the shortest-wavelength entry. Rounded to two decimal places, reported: 0.14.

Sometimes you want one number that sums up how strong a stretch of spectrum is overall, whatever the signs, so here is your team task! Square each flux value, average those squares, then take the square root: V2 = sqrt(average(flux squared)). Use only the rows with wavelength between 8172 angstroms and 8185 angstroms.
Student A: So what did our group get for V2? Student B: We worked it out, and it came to 5.6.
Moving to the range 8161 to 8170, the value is 5.3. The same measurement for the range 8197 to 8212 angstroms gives 5.1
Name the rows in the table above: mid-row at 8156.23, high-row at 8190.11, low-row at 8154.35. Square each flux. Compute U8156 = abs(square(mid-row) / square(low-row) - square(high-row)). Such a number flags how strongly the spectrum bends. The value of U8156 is 33.2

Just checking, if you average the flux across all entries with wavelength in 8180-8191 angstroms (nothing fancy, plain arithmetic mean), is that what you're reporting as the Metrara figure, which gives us 5.77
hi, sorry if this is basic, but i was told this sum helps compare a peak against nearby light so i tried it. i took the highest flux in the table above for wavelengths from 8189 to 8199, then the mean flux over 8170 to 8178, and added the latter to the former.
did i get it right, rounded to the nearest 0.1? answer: 11.3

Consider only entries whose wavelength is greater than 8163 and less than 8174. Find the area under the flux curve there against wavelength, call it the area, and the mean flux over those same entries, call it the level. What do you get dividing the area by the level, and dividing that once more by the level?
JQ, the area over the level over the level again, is 2.1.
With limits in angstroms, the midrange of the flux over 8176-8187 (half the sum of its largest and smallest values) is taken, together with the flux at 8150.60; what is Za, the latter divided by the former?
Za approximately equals 0.95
